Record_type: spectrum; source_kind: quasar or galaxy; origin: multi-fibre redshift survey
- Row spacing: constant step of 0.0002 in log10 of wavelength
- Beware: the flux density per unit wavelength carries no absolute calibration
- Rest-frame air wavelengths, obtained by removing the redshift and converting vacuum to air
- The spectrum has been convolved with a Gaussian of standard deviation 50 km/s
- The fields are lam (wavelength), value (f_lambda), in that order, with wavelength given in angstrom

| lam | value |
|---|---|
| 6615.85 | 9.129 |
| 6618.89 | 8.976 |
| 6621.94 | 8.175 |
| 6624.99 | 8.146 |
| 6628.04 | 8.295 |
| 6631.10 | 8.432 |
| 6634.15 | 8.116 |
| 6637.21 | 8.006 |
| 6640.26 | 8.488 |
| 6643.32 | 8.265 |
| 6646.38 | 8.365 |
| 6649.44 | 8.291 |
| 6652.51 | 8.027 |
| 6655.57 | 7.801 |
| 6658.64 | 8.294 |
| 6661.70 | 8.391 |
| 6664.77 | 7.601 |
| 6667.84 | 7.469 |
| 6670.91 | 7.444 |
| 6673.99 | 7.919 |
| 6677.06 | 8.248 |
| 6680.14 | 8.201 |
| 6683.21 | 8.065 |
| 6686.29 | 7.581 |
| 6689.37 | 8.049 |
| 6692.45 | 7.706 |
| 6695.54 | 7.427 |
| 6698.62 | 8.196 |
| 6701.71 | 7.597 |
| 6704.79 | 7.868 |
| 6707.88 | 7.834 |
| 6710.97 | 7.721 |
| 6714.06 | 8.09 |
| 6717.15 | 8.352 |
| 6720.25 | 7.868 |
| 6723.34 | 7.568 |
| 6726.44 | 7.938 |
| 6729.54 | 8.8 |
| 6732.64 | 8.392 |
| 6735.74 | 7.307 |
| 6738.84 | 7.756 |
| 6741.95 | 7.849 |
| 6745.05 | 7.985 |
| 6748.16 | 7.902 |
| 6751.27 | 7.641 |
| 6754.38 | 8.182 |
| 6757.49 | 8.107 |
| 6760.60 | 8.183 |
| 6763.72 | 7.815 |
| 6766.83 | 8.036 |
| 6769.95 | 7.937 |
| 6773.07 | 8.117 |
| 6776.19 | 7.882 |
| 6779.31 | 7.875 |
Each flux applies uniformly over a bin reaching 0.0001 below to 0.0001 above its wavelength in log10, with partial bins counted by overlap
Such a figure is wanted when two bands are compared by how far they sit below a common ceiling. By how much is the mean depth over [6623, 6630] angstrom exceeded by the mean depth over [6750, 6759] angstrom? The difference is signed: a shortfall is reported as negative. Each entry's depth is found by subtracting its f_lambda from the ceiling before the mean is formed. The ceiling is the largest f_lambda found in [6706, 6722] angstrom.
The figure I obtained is 0.24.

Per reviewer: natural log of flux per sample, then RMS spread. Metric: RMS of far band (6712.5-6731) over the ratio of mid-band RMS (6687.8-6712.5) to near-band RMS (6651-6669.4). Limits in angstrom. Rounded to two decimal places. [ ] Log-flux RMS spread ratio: 2.11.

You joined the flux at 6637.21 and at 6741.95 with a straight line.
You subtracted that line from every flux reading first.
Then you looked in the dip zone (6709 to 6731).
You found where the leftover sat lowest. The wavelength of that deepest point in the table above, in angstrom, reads 6723.34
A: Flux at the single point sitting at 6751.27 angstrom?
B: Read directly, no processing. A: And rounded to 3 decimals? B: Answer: 7.641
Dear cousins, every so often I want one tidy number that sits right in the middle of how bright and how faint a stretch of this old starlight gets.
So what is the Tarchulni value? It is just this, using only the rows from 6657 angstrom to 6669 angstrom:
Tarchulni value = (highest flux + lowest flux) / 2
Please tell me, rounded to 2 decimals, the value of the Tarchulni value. 7.93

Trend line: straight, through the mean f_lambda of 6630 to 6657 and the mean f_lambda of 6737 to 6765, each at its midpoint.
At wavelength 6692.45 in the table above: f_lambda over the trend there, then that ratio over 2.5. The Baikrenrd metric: 0.382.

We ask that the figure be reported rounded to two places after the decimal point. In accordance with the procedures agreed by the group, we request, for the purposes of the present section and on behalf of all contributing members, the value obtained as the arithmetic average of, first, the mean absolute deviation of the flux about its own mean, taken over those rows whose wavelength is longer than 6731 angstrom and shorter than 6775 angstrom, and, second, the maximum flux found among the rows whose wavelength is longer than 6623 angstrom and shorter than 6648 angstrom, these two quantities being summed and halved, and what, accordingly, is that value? 4.34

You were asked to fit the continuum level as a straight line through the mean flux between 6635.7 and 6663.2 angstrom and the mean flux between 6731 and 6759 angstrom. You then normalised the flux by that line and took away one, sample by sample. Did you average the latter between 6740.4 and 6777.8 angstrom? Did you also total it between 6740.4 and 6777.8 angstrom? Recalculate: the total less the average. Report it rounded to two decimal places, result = 0.16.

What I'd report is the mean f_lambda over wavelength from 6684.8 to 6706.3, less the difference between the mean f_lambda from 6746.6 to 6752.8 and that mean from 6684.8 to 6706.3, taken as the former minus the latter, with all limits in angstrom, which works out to 7.8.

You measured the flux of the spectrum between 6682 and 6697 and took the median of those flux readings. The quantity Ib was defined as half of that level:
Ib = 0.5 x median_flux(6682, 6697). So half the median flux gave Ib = 3.85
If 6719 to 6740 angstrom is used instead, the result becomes 3.93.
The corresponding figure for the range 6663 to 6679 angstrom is 3.80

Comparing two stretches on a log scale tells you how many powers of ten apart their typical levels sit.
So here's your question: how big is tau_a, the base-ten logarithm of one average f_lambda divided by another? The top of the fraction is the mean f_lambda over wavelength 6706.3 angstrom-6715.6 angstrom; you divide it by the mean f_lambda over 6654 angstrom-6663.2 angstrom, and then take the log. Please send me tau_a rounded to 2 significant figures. -0.015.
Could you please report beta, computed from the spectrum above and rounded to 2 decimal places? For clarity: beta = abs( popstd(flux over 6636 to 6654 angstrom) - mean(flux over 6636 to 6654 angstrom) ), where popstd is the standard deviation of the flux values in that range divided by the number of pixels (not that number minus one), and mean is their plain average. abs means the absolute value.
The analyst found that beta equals 8.07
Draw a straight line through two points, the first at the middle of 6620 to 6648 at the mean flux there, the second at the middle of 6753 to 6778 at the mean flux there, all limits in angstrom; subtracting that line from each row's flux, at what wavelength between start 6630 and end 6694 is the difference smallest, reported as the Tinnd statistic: 6670.91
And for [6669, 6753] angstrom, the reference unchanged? 6735.74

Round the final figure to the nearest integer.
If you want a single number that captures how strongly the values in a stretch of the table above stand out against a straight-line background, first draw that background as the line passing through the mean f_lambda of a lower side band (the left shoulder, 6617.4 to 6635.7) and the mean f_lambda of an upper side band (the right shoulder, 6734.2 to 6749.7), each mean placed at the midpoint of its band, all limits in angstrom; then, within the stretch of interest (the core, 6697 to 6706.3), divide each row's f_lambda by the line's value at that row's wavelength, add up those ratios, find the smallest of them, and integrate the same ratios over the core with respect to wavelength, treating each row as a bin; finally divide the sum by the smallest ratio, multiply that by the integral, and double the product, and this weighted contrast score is 57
